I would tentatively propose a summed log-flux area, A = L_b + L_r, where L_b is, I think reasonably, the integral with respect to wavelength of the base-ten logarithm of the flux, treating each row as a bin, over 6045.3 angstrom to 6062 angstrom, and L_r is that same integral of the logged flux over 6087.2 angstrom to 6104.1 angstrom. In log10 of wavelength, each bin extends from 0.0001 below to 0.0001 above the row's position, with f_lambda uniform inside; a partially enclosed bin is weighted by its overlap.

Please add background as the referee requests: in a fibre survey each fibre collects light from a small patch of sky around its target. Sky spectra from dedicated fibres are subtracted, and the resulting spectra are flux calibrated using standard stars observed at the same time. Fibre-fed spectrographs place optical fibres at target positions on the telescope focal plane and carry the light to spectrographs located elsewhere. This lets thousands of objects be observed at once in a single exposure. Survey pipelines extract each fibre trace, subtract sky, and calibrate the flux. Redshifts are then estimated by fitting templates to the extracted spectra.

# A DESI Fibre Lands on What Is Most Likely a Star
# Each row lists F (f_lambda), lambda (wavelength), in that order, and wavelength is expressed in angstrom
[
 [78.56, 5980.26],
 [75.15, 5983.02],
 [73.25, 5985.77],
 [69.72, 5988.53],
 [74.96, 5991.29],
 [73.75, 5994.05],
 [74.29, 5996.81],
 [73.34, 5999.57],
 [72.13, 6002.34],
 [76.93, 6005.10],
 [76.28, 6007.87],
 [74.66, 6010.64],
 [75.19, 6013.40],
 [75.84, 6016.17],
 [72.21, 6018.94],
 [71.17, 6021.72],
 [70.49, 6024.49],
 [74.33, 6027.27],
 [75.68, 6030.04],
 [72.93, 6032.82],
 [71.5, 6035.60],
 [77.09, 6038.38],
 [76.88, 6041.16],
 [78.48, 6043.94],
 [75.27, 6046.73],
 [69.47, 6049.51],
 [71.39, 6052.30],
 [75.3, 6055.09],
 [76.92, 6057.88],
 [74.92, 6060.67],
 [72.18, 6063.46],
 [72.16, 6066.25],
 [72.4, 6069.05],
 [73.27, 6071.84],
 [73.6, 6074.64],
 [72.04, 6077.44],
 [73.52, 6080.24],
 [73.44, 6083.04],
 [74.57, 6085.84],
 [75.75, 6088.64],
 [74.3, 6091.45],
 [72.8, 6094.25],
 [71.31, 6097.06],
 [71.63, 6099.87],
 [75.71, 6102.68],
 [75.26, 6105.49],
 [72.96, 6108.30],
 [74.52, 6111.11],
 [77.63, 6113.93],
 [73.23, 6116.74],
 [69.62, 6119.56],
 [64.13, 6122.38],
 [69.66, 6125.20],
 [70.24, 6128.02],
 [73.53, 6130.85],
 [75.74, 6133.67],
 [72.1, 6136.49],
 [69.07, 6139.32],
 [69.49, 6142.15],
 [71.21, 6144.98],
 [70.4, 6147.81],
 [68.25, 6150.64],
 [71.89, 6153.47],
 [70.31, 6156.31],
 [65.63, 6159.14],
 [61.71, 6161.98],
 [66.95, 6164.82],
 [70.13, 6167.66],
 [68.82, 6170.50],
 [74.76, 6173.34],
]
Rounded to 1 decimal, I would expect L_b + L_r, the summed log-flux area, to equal 62.7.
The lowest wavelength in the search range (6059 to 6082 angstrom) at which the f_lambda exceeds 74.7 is 6060.67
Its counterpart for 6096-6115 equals 6102.68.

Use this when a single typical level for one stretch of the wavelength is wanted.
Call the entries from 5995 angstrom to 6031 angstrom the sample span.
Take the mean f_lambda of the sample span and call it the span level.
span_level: 74.0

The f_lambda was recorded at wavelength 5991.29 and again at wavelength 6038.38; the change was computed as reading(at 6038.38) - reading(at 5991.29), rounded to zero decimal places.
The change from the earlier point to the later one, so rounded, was 2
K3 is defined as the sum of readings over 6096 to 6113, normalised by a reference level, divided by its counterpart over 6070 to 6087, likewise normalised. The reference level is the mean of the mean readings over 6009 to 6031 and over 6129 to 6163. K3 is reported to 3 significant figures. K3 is 1.00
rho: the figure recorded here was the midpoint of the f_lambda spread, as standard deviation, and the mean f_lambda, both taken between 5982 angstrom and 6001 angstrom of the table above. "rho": 37.6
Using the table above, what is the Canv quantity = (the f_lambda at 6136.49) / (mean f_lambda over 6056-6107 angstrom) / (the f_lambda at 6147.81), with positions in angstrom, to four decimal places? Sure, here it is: 0.0139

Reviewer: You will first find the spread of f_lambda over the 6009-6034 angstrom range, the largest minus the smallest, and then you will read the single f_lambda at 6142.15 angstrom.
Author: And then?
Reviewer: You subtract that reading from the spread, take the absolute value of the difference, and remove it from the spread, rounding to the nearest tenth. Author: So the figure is -58.8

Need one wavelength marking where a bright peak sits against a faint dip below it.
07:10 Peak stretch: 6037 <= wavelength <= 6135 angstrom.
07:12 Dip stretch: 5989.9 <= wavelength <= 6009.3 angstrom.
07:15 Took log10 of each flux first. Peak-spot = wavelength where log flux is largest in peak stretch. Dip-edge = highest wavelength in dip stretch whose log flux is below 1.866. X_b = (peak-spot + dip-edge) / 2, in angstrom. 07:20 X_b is 6023.1 angstrom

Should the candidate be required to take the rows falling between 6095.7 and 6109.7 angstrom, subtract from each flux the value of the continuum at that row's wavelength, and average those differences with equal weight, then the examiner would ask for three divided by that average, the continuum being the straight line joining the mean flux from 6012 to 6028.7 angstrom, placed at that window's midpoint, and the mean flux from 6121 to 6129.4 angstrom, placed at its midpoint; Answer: 0.71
